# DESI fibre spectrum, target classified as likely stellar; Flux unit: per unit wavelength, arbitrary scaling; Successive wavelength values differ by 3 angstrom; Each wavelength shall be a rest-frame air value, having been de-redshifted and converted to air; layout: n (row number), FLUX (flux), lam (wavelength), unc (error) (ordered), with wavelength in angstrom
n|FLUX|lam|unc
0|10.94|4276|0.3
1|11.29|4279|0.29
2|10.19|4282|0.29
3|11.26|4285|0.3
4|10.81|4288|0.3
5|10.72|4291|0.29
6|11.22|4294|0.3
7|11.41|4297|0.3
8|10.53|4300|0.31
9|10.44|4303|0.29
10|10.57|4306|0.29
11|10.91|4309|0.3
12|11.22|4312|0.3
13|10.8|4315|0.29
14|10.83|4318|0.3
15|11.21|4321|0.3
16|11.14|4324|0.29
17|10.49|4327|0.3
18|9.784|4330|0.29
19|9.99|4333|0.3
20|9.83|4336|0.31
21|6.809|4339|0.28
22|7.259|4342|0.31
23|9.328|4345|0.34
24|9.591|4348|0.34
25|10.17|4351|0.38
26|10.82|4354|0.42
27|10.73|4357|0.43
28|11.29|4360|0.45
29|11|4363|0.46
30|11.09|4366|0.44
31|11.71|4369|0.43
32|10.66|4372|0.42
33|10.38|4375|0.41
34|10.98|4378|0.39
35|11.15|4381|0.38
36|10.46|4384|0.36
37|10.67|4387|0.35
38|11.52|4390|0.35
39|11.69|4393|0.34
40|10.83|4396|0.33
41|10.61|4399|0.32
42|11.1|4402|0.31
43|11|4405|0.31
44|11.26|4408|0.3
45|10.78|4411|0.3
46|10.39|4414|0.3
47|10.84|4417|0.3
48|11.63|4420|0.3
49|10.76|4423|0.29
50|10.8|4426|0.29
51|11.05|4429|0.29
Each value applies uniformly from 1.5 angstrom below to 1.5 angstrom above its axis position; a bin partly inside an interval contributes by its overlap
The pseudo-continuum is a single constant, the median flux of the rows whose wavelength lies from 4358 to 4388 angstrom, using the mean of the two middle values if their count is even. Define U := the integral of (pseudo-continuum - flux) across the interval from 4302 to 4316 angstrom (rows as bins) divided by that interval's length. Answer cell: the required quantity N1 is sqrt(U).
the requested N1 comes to 0.44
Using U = 0.19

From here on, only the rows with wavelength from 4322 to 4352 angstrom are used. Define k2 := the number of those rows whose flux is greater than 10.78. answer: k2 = 1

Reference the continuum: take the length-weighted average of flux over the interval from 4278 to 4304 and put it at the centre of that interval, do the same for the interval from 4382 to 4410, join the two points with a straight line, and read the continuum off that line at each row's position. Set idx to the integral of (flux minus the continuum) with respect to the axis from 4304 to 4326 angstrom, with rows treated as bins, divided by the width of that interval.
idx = 0.0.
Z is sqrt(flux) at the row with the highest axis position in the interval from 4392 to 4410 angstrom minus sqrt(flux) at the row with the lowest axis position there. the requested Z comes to -0.06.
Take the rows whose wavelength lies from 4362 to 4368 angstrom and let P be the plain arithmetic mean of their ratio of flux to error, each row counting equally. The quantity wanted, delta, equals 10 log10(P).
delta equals 13.9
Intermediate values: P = 24.6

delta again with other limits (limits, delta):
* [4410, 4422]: 15.6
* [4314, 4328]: 15.7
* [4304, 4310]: 15.6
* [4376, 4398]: 14.9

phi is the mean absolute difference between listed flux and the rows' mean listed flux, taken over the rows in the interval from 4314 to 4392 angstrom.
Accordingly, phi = 0.8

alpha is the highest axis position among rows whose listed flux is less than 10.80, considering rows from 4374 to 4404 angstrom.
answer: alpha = 4399 angstrom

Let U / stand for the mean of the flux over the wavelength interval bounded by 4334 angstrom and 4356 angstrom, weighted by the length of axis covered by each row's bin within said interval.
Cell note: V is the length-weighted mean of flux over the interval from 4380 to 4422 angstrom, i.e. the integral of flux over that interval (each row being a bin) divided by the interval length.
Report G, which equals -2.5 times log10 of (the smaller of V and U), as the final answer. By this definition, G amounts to -2.41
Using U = 9.2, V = 11.0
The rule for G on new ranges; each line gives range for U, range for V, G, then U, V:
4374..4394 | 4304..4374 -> -2.53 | 11.0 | 10.3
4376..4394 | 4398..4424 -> -2.60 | 11.0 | 10.9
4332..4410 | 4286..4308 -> -2.55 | 10.5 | 10.8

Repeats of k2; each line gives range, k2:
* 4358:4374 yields 4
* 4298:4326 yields 6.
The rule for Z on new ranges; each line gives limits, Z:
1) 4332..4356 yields 0.13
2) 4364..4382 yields 0.01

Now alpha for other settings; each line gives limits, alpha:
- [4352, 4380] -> 4375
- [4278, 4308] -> 4306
